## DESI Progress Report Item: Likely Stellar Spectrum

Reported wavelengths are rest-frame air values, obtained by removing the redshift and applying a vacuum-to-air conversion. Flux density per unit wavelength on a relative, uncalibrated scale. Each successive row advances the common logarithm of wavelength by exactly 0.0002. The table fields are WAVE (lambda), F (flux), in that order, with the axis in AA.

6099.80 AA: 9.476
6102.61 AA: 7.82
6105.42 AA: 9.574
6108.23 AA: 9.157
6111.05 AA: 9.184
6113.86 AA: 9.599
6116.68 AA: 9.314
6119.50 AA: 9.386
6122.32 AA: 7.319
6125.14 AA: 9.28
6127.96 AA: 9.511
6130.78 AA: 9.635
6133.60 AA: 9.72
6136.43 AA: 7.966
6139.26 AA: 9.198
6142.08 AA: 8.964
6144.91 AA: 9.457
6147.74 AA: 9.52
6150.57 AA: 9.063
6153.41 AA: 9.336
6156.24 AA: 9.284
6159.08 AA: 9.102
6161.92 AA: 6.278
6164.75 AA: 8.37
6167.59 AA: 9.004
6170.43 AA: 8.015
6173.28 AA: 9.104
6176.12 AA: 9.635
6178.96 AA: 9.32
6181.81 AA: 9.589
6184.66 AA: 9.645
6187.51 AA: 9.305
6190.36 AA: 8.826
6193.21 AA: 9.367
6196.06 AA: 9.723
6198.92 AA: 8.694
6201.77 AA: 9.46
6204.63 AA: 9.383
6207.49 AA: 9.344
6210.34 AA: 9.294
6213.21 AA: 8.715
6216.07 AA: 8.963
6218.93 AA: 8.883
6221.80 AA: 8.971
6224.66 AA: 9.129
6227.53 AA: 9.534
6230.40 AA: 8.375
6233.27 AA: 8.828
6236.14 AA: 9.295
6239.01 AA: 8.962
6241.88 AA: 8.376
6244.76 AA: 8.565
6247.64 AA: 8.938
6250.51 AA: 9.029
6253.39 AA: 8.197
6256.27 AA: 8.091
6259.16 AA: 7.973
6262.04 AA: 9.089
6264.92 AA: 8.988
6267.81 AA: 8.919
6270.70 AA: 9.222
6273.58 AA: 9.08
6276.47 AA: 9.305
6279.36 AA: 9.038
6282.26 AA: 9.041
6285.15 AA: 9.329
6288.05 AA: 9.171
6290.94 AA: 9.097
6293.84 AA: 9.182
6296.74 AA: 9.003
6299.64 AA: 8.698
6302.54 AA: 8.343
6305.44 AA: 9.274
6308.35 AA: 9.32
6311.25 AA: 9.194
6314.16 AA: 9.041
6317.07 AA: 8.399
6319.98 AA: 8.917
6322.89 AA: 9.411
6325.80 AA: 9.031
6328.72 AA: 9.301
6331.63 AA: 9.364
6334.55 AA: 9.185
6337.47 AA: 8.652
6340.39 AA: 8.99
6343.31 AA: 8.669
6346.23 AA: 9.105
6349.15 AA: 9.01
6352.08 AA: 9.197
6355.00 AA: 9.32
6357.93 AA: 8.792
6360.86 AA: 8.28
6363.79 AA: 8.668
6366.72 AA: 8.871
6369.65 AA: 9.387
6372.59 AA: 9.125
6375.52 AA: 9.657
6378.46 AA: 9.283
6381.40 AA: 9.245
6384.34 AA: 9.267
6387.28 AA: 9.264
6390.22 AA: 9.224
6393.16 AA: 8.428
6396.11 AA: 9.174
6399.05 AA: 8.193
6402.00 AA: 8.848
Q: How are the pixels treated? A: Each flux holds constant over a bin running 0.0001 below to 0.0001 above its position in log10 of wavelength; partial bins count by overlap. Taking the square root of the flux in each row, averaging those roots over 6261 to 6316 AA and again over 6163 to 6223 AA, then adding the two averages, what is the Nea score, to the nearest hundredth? 6.03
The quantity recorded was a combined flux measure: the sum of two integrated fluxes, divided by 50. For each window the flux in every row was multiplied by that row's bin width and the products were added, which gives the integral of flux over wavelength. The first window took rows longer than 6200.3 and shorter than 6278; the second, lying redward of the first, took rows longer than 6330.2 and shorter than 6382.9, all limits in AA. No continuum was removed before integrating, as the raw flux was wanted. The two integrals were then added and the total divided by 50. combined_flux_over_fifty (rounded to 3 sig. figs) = 23.4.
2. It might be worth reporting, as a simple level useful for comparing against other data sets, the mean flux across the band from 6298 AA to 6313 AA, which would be 9.0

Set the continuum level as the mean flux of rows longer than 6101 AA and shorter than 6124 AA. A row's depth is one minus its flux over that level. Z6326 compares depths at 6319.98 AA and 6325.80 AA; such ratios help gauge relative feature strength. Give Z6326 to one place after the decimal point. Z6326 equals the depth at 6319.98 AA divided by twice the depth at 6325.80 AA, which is 0.0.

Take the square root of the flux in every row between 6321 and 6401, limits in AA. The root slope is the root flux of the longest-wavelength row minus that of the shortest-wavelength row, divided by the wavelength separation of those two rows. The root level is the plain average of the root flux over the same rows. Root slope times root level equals -0.0081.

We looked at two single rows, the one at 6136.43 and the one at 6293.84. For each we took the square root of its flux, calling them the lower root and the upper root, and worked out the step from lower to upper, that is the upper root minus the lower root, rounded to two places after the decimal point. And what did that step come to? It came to 0.21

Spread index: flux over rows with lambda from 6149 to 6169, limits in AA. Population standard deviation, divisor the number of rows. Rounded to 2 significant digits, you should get 1.0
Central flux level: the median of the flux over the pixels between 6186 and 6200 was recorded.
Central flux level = 9.3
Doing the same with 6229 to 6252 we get 8.9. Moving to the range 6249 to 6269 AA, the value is 8.9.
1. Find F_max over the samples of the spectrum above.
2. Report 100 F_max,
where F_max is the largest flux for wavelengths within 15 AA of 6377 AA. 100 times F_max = 966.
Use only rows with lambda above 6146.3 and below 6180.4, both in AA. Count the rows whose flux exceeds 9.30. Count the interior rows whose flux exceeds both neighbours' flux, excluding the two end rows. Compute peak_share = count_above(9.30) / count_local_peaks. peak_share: 1.3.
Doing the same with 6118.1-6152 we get 2.0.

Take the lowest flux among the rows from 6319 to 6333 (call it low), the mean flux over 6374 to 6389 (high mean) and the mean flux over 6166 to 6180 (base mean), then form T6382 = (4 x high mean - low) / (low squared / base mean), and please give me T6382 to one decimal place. 3.2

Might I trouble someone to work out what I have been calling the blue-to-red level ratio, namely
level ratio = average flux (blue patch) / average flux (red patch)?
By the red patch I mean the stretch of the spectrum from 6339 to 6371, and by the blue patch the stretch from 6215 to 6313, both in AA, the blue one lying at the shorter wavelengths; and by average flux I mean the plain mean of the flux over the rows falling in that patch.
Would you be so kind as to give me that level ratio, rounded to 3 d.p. 0.999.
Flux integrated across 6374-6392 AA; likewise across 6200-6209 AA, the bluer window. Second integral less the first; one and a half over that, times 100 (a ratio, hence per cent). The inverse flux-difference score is -1.8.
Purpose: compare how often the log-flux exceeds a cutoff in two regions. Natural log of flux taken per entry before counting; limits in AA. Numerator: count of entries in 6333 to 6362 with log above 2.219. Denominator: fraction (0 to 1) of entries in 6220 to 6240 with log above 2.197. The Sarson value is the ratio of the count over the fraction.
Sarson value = 2.3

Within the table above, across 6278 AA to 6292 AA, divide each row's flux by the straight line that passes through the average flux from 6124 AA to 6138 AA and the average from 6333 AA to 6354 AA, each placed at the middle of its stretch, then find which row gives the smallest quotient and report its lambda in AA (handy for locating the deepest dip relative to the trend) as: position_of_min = 6279.36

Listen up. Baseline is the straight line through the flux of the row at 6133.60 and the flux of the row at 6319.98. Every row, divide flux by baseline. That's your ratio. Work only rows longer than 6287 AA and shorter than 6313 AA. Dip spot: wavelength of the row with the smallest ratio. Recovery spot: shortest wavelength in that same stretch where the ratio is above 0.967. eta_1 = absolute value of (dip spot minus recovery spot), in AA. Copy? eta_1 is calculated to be 14.5 AA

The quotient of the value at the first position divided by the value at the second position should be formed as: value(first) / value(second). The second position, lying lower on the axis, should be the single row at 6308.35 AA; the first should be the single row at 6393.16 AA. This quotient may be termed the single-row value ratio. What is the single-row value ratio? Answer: 0.90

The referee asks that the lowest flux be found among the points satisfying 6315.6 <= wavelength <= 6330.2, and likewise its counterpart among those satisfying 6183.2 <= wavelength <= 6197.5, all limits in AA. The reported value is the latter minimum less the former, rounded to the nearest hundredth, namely 0.43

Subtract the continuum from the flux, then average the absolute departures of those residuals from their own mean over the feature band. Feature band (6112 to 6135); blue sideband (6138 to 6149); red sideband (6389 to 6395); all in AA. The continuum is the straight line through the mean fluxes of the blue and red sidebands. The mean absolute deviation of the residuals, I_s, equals 0.5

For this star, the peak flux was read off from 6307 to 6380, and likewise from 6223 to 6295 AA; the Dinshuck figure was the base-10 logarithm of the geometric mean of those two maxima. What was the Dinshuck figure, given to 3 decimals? 0.982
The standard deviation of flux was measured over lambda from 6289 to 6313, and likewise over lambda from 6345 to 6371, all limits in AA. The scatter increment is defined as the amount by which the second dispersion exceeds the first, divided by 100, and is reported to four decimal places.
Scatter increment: 0.0002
